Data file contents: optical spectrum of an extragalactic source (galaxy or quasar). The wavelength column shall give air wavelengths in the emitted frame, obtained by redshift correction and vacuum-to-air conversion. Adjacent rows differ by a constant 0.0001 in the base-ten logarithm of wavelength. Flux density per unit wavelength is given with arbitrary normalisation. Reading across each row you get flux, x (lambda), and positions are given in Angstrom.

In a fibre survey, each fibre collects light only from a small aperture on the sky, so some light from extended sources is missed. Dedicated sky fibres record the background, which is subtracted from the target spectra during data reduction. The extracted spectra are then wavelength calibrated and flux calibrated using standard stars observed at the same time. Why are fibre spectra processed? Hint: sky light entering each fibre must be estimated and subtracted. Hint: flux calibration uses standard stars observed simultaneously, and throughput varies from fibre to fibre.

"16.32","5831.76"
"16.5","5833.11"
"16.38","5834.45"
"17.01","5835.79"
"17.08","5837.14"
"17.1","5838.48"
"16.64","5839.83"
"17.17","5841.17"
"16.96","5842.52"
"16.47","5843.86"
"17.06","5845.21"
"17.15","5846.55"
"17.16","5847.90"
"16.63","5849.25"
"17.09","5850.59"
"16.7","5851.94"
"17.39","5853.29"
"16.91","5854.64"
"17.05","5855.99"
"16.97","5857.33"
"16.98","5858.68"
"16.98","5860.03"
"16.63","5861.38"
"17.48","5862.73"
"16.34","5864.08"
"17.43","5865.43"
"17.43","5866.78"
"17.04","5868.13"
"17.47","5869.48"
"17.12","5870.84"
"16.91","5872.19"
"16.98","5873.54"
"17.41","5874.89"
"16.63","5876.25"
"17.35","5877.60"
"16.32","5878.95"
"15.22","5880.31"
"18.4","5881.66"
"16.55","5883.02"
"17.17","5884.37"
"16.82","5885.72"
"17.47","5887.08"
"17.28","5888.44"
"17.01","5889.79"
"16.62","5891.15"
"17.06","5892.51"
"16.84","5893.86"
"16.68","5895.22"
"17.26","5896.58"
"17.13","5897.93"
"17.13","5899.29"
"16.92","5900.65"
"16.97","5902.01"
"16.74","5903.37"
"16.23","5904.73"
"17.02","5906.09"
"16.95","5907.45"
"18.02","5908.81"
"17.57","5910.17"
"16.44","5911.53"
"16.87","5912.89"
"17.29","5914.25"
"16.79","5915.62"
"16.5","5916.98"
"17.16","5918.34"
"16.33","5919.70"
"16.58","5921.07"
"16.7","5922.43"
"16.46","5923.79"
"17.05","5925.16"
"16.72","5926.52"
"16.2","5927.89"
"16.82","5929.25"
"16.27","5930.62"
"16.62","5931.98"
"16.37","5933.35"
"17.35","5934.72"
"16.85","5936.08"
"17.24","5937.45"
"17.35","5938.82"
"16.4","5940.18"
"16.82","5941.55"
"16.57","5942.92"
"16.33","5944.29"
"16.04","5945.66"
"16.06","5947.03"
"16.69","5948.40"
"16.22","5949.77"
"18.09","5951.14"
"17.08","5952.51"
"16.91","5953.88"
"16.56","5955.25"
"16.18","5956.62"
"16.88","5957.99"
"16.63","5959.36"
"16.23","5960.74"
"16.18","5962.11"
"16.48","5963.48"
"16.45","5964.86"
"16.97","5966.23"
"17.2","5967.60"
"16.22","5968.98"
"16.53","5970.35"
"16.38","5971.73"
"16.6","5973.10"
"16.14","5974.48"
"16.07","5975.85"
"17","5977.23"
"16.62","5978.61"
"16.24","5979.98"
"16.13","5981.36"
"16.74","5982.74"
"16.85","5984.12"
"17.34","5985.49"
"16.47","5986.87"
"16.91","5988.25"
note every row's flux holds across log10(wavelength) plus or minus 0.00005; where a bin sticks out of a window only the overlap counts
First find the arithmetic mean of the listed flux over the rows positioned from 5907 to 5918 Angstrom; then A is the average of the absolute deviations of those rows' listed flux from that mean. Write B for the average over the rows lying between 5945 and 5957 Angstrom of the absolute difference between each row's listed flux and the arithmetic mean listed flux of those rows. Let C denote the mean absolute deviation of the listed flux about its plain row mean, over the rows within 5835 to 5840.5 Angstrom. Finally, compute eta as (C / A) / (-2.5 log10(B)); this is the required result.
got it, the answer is 0.5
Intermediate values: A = 0.43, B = 0.48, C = 0.16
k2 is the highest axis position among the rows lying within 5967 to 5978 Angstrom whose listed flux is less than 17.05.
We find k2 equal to 5977.23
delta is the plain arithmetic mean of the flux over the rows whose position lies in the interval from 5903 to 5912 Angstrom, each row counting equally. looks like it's 17.00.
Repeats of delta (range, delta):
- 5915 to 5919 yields 16.82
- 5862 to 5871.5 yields 17.19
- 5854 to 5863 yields 17.00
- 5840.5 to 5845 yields 16.87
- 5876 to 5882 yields 16.78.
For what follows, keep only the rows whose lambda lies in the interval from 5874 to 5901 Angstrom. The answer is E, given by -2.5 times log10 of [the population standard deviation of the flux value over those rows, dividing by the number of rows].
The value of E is 0.57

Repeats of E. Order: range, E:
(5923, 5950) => 1.01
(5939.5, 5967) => 0.85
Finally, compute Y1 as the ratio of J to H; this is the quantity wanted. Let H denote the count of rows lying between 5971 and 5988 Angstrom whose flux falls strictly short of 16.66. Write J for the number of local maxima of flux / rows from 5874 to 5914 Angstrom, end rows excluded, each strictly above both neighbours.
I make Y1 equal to 1.1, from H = 8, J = 9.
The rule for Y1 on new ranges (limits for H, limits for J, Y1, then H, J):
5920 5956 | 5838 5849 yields 0.1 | 13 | 1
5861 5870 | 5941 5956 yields 1.0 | 2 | 2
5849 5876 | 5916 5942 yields 2.3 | 3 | 7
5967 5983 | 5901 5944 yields 1.2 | 9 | 11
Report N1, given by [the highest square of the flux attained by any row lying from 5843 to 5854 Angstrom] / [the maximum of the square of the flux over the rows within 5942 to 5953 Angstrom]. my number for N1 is 0.92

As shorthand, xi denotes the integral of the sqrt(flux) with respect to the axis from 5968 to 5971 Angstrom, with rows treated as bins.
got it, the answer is 12.2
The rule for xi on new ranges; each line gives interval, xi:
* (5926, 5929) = 12.2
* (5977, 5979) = 8.2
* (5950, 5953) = 12.5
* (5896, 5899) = 12.5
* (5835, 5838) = 12.4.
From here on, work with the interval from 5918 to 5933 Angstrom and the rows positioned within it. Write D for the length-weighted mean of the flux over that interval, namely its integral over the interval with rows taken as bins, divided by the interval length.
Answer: 16.6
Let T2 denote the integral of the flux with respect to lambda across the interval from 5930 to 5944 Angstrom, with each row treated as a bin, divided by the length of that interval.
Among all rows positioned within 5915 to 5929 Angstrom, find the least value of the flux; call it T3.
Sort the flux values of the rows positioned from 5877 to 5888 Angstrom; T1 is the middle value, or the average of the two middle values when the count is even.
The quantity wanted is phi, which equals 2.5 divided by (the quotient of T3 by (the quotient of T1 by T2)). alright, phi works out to 0.156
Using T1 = 17.0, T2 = 16.8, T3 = 16.2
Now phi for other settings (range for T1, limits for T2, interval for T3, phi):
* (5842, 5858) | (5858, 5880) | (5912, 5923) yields 0.153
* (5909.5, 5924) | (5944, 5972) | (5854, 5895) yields 0.165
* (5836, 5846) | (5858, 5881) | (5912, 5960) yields 0.157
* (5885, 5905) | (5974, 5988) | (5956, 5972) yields 0.158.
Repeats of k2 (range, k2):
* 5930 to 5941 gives 5940.18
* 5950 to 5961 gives 5960.74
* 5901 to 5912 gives 5911.53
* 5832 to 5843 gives 5842.52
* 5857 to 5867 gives 5864.08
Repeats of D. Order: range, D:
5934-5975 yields 16.7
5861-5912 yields 17.0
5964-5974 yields 16.6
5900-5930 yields 16.8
